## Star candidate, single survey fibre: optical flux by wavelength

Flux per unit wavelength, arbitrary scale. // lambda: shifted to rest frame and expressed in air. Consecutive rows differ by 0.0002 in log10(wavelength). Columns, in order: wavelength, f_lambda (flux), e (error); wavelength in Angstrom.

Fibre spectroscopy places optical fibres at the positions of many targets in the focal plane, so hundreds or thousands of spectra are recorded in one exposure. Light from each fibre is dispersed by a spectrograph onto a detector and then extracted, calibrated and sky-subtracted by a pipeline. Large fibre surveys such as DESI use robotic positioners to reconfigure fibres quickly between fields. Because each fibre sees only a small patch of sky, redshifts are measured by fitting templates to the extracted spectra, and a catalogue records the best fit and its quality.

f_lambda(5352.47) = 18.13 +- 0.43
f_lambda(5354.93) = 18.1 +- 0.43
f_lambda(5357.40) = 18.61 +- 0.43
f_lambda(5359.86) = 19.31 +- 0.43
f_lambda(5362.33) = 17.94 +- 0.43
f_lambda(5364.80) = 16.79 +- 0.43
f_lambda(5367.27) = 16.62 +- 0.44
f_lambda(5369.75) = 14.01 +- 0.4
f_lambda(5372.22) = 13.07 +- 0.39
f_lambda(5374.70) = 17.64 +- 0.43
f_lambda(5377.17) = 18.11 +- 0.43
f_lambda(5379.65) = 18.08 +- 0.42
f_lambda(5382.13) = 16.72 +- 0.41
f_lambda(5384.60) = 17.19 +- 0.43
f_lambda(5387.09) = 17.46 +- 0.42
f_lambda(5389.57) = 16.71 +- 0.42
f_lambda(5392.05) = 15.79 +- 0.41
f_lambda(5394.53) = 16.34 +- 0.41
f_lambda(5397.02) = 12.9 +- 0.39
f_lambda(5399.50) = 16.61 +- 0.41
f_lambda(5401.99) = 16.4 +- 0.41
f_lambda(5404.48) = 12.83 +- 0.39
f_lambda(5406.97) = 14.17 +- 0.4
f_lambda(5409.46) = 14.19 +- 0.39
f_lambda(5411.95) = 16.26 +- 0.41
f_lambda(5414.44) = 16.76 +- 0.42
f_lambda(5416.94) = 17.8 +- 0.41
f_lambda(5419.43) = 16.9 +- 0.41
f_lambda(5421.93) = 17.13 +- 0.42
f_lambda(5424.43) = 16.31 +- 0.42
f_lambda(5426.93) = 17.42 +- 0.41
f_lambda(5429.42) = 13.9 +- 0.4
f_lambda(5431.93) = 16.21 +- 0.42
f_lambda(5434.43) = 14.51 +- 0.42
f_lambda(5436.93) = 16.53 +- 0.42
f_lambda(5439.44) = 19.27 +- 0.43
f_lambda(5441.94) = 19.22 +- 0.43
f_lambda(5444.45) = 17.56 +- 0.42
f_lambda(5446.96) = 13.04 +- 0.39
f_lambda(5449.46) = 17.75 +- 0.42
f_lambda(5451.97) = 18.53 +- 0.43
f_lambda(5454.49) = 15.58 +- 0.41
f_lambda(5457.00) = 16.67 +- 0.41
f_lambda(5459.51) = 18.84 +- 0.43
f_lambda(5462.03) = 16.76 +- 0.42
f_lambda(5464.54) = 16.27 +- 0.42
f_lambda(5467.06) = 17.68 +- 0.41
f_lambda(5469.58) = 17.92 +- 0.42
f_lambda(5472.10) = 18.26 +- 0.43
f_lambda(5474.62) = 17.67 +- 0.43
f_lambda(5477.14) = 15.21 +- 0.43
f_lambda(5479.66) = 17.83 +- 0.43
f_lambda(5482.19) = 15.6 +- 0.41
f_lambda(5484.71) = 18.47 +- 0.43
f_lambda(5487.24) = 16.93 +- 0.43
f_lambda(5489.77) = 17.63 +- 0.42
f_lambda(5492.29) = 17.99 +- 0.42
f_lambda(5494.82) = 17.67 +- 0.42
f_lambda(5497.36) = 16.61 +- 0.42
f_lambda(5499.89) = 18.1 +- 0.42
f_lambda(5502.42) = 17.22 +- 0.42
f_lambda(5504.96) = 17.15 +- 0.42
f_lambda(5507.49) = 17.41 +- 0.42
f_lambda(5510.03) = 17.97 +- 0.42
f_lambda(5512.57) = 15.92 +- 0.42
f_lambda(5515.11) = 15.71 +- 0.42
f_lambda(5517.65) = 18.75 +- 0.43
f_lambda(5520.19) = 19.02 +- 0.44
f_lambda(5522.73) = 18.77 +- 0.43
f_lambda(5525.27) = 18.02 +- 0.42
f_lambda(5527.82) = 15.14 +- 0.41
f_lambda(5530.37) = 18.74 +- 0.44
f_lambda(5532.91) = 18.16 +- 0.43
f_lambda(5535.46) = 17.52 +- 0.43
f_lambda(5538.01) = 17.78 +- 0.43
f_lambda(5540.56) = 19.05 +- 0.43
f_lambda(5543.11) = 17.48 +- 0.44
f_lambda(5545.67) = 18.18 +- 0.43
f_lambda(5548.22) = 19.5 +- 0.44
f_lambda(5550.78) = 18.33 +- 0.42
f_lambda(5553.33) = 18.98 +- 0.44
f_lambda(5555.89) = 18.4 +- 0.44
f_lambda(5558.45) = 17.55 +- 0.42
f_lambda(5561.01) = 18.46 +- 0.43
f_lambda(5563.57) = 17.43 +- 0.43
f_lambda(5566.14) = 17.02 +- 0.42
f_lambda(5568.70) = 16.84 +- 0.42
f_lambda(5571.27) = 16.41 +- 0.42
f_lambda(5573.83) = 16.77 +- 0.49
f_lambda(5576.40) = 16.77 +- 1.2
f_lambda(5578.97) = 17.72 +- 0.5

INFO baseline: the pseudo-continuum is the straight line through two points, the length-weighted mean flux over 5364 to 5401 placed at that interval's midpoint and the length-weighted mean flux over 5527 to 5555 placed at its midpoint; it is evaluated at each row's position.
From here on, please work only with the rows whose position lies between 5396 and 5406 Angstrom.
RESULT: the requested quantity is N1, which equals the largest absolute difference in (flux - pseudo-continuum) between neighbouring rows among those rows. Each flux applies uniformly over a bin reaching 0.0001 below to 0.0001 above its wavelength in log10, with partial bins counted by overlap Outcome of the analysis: 3.7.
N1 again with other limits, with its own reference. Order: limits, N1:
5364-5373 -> 2.6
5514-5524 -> 3.0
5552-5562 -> 0.9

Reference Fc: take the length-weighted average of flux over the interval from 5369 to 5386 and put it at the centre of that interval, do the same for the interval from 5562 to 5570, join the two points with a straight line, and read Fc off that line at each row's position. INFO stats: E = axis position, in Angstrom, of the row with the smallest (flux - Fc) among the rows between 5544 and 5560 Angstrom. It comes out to 5558.45 Angstrom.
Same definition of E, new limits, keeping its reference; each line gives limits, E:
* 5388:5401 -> 5397.02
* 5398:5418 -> 5404.48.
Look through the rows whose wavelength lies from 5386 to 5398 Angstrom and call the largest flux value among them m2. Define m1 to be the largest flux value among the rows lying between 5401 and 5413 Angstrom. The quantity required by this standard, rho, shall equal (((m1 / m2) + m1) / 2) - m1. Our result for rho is -7.73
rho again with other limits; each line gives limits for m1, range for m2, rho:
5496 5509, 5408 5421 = -8.54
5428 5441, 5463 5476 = -9.11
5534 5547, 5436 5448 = -9.03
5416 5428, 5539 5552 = -8.44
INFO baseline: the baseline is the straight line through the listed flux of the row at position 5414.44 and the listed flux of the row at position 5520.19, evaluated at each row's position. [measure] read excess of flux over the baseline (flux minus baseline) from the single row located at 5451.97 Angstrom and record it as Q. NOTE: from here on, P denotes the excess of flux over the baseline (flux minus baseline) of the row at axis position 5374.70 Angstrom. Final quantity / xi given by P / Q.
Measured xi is 1.8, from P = 1.7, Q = 1.0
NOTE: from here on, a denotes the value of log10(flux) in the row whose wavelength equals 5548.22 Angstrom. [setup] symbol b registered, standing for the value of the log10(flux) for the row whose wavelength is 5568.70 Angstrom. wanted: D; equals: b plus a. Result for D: 2.52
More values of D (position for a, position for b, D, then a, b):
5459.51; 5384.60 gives 2.51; 1.275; 1.235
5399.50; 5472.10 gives 2.48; 1.220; 1.262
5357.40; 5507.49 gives 2.51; 1.270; 1.241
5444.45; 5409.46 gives 2.40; 1.245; 1.152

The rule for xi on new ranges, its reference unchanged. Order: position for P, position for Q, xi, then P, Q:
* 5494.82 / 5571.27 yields 0.2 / -0.8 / -3.7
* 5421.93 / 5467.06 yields -1.0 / 0.2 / -0.2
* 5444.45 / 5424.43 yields -0.2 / 0.2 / -0.7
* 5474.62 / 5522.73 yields 1.2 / -0.4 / -0.3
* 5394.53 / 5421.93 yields 0.0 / 0.0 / 0.2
